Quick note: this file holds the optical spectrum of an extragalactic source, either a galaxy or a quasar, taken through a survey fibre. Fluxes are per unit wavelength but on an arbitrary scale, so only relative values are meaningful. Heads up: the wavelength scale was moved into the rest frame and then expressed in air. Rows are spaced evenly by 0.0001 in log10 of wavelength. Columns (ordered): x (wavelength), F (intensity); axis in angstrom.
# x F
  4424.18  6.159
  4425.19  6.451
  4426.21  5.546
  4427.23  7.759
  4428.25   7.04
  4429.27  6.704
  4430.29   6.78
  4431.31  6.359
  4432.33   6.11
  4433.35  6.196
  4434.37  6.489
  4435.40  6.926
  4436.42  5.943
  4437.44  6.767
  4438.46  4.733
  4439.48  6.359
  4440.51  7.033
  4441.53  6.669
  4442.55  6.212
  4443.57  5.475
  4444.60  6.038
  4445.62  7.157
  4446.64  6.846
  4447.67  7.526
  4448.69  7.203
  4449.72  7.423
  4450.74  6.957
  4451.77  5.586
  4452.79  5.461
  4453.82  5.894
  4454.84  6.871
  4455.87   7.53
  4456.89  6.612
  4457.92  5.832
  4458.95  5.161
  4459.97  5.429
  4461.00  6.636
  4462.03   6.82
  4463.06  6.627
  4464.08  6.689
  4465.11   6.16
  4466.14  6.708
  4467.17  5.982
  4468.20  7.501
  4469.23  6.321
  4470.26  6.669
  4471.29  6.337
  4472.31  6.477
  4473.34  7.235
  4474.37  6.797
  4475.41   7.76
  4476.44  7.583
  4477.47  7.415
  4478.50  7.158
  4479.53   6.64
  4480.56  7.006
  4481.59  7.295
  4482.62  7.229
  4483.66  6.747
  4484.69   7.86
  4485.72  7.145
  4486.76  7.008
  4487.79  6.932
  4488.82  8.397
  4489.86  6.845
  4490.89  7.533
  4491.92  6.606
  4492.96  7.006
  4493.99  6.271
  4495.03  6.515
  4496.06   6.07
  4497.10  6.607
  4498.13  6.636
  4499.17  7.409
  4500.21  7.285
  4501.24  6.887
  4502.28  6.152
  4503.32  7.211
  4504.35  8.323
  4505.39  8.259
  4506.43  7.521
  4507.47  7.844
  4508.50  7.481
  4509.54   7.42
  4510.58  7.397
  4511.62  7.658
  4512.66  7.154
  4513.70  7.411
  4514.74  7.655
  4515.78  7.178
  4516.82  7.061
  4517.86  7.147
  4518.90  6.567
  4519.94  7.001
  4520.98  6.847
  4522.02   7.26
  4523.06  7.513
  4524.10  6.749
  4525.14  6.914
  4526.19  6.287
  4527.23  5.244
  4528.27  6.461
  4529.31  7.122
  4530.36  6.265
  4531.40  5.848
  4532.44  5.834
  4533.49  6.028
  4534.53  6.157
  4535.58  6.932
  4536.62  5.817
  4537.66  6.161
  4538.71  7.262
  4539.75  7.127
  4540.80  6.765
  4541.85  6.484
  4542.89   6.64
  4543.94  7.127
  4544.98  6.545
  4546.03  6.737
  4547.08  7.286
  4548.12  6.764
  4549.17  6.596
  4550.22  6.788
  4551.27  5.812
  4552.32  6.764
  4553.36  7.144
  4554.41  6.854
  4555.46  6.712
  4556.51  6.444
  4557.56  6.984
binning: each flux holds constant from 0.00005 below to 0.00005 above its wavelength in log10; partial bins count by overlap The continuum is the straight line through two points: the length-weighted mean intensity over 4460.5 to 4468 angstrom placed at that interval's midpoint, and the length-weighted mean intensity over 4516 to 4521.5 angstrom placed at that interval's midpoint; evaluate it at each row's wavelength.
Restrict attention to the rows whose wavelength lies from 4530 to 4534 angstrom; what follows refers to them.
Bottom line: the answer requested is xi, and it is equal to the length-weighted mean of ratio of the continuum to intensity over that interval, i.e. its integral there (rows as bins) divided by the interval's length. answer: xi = 1.18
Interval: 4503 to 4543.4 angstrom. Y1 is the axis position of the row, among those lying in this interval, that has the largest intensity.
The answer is 4504.35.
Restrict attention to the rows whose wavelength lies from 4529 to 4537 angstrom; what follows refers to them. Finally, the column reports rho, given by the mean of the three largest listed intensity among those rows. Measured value 6.77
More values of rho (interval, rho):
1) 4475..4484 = 7.59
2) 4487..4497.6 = 7.65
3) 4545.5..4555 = 7.09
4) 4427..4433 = 7.19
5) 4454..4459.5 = 7.00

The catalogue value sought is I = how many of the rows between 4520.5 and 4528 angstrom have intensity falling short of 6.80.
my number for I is 3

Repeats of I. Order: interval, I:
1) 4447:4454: 3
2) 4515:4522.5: 1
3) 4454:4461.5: 5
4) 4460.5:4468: 6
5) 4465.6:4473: 6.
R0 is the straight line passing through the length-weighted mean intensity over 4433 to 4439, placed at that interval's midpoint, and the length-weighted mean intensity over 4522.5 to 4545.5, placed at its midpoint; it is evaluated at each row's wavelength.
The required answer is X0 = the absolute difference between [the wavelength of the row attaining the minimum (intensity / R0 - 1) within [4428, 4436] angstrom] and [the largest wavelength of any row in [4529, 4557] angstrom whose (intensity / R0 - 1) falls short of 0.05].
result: 124.2 angstrom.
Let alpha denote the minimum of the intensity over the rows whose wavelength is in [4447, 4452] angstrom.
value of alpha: 5.586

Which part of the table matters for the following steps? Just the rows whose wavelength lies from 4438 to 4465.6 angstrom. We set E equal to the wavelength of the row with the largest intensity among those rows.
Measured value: 4455.87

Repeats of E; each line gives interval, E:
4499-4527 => 4504.35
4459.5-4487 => 4484.69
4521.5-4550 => 4523.06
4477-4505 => 4488.82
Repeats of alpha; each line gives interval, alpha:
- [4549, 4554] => 5.812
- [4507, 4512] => 7.397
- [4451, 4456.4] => 5.461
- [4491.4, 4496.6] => 6.07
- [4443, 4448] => 5.475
